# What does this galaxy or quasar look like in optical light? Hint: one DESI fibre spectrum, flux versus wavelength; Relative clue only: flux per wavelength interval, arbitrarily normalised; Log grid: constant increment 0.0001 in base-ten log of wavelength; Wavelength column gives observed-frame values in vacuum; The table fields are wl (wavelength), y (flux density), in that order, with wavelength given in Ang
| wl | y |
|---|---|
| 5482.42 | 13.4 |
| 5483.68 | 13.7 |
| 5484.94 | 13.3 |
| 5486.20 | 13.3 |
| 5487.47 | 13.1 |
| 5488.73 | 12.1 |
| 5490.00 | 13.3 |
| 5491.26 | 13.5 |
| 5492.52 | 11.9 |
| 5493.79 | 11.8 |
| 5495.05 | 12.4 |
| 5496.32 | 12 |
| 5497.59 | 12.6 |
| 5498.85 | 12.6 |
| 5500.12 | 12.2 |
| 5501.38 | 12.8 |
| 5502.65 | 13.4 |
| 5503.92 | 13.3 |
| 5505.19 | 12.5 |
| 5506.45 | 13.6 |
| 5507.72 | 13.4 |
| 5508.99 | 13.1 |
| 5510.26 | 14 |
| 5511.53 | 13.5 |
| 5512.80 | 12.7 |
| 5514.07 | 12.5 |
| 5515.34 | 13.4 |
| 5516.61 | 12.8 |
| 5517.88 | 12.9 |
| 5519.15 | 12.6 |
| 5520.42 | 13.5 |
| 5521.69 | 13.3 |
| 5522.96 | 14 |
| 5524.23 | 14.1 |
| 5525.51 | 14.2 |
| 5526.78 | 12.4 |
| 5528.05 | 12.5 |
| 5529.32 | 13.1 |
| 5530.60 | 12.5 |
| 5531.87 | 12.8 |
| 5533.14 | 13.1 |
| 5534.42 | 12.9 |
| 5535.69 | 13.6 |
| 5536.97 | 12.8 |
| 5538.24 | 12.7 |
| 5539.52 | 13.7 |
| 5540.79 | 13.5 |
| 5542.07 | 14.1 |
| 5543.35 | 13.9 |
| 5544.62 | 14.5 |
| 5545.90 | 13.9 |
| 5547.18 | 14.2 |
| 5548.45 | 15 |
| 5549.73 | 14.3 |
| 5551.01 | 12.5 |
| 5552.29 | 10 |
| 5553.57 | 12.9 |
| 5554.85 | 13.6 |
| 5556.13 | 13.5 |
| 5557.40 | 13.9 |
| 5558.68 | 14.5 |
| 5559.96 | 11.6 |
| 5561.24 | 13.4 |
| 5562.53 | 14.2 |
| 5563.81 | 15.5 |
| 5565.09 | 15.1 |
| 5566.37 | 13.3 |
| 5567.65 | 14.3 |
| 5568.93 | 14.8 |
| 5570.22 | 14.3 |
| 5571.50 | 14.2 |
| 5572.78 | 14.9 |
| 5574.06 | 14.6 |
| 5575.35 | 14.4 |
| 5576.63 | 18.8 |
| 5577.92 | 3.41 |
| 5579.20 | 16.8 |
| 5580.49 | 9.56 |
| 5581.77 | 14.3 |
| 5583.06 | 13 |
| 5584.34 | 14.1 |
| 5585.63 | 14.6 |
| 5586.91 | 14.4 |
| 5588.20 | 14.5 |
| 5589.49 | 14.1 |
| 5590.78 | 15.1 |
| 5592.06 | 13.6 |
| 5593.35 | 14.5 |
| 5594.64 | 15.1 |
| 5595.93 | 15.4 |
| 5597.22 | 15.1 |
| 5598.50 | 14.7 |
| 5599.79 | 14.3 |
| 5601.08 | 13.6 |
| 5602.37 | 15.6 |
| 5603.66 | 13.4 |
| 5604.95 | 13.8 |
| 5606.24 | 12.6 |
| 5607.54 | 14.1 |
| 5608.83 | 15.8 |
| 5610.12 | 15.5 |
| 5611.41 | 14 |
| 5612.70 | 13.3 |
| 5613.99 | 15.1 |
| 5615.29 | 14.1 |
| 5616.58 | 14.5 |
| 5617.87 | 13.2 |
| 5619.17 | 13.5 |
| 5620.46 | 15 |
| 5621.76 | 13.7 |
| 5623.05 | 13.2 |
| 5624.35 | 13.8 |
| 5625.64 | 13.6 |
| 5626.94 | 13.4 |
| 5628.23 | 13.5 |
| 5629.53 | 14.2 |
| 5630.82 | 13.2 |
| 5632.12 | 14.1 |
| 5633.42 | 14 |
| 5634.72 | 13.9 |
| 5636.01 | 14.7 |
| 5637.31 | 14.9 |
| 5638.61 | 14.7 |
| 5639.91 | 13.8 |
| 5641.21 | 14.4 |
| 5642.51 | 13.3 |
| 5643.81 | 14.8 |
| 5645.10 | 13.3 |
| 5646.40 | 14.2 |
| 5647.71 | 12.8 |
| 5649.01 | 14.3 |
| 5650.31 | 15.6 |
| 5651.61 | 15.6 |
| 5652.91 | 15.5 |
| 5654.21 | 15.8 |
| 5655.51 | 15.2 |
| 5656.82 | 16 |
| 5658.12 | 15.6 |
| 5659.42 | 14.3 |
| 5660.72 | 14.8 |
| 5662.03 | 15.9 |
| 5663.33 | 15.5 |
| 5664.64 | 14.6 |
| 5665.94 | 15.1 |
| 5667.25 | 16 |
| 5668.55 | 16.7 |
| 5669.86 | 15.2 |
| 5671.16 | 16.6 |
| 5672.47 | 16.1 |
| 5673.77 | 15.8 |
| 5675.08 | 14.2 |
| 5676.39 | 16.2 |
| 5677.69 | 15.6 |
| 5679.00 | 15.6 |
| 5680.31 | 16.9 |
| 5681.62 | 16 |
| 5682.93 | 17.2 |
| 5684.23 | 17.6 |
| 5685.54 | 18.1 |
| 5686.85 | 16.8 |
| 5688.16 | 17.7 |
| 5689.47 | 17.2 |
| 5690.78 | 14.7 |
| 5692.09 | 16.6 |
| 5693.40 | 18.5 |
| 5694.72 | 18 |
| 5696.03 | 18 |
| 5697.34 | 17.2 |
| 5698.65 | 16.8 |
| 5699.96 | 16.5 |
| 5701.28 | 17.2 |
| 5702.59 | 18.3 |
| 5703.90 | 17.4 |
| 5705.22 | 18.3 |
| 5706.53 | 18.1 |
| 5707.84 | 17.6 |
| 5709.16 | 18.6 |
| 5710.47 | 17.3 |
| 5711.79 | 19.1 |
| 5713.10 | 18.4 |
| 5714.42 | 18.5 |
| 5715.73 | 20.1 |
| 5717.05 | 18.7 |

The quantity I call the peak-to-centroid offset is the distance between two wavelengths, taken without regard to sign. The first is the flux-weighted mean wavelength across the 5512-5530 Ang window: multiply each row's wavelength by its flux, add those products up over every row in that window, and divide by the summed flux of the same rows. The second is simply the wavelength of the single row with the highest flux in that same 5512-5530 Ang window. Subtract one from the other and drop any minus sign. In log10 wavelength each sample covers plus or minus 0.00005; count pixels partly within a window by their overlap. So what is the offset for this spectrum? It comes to 4.4 Ang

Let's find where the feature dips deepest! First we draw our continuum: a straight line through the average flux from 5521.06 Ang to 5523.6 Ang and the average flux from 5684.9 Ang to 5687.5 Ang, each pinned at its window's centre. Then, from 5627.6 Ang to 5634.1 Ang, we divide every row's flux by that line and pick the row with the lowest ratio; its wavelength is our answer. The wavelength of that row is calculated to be 5630.82 Ang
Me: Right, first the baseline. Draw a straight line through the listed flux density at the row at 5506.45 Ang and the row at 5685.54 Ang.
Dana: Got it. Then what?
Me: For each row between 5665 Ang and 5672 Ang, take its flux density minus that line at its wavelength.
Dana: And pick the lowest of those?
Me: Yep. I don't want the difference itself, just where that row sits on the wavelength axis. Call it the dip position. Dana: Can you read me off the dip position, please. 5665.94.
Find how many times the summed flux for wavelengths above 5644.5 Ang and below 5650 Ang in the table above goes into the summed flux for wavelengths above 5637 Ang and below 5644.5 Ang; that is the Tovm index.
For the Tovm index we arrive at 1.6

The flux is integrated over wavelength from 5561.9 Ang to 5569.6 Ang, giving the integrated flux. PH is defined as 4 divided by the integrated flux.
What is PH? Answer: 0.036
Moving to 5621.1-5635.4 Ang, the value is 0.020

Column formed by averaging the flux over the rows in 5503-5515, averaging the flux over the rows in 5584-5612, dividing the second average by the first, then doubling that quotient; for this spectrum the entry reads 2.19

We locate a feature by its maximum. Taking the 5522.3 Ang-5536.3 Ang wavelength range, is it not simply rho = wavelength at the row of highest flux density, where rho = 5525.51 Ang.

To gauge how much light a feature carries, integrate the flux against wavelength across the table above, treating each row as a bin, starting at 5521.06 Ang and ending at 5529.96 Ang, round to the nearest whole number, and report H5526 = 119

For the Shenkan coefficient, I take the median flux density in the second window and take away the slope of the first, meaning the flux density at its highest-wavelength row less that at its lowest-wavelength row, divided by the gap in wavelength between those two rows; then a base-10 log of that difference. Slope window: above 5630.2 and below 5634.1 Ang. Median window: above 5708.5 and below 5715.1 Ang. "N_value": 1.26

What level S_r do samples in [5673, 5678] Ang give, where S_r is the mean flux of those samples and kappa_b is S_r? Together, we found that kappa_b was 15.5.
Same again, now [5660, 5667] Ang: 15.2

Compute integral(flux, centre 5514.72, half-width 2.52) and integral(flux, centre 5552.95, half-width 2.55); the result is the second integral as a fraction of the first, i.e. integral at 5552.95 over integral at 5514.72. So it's 0.96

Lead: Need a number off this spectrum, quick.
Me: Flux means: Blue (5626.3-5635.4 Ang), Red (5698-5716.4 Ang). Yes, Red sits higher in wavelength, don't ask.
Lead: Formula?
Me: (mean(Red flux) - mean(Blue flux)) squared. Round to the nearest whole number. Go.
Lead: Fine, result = 18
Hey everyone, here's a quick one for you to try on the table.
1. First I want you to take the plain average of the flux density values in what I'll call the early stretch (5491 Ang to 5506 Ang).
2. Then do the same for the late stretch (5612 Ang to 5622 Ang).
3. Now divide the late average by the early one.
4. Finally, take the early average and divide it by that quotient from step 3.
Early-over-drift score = 11.3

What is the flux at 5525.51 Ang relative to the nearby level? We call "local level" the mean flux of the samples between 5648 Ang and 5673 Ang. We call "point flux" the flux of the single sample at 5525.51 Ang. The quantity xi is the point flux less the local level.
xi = -1.3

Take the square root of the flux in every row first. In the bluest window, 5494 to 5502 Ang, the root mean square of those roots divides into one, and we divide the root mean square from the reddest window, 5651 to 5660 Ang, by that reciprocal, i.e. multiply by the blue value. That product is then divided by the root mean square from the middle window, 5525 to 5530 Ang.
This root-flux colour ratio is 3.83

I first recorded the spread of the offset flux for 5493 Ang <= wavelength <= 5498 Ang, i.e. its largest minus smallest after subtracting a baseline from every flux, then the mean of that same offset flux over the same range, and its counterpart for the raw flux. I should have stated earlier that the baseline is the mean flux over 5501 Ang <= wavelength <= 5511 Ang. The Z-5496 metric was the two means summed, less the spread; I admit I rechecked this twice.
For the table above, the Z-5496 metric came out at 10.3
